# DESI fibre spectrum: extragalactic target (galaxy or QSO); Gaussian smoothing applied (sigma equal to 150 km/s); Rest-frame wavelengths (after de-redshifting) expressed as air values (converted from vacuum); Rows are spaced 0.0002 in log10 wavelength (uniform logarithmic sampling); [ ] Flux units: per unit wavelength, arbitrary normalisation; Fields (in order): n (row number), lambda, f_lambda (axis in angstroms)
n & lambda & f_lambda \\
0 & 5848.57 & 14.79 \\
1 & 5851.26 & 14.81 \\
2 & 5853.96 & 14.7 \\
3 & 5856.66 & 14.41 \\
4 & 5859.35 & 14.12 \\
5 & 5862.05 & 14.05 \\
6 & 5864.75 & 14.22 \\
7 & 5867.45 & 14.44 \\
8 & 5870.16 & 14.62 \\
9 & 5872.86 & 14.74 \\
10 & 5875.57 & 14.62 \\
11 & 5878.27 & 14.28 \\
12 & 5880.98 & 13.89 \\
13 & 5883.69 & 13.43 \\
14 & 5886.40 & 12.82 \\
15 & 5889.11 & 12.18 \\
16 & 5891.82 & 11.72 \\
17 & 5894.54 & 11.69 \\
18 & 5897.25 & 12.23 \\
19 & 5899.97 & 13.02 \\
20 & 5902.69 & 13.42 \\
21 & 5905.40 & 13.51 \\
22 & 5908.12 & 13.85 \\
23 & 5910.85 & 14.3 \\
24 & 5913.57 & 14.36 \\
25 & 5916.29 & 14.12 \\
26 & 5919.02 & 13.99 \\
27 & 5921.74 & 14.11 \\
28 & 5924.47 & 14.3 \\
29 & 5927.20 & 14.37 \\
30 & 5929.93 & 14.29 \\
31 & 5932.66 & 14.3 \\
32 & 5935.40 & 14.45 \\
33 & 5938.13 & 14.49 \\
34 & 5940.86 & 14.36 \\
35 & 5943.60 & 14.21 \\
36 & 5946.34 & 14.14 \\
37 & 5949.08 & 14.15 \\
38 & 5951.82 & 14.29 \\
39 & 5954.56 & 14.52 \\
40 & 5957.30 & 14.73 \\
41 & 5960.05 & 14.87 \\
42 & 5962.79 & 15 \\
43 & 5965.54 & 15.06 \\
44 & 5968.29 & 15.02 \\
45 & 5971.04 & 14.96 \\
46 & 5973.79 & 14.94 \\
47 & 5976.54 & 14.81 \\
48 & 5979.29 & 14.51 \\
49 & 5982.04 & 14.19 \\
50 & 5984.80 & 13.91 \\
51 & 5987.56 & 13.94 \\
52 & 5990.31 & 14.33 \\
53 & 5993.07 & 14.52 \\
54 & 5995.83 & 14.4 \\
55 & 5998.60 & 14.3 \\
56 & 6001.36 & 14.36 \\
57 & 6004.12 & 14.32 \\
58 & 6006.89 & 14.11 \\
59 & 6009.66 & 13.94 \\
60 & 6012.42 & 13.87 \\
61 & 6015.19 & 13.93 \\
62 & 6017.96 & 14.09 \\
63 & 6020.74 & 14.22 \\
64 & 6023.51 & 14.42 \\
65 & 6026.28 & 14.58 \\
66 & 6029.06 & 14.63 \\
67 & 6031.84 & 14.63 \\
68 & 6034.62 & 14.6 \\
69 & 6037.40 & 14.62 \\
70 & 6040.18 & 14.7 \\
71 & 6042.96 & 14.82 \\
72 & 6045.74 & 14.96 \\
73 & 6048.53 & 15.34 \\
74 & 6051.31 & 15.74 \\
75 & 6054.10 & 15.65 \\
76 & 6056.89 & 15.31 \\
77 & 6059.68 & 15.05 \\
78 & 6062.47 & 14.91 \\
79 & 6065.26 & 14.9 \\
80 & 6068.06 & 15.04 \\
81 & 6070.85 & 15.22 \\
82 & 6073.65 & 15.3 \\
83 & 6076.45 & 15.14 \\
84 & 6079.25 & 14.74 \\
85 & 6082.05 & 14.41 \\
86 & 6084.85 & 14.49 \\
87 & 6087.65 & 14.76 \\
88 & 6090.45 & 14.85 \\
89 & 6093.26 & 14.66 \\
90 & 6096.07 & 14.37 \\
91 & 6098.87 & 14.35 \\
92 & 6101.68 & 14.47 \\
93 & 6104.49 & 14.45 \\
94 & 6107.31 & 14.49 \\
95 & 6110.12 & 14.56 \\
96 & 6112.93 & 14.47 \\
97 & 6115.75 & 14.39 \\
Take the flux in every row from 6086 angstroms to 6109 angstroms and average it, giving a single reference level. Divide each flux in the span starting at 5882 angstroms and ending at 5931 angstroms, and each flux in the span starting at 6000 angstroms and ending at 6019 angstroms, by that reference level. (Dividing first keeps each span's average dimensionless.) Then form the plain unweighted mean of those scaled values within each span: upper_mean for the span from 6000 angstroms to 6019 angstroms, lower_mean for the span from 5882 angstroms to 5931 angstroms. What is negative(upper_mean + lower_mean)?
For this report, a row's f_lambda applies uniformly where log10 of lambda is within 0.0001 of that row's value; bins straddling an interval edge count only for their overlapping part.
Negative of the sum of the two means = -1.89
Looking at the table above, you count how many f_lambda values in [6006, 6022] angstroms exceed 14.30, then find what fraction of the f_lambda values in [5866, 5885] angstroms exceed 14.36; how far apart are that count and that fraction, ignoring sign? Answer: 0.6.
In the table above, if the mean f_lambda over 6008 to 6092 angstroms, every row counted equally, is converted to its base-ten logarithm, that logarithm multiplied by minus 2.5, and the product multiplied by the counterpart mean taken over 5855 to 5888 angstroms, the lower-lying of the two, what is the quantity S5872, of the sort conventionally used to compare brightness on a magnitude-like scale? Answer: -41.3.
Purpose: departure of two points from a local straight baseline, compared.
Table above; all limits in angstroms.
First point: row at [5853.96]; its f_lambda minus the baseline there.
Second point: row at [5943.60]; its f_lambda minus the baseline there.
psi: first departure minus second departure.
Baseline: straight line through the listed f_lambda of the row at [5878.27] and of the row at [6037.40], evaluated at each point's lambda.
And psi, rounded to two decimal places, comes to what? 0.68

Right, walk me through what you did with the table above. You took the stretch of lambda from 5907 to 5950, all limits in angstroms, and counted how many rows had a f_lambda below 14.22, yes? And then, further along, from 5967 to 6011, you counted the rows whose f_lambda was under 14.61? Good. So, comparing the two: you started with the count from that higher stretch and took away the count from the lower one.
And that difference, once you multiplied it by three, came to 15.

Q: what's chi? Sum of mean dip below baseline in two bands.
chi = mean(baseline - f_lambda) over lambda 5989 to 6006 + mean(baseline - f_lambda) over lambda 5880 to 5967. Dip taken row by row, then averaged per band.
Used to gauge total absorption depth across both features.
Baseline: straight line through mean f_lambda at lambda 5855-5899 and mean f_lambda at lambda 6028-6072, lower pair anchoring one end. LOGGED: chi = 0.3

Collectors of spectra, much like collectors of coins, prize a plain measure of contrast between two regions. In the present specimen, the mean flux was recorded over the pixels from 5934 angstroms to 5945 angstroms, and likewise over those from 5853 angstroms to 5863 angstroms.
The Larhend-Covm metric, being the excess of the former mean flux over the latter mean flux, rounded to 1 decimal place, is 0.1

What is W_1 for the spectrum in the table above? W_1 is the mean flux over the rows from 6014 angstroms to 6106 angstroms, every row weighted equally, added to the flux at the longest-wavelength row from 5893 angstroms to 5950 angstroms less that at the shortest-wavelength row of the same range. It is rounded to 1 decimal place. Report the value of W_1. 17.2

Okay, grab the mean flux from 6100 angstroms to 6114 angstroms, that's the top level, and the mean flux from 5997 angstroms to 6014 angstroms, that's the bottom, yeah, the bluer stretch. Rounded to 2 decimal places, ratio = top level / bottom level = 1.02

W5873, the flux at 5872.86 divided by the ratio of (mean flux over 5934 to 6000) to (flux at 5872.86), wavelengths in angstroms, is 14.98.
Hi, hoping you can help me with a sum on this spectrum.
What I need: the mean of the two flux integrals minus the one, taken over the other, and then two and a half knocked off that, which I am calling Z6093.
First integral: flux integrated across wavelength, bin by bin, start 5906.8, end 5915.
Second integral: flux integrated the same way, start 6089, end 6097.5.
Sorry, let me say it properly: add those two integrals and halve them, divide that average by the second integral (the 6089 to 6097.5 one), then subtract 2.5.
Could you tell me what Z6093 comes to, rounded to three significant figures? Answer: -1.53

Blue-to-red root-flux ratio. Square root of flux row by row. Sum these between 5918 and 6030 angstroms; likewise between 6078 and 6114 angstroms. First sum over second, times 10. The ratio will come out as 31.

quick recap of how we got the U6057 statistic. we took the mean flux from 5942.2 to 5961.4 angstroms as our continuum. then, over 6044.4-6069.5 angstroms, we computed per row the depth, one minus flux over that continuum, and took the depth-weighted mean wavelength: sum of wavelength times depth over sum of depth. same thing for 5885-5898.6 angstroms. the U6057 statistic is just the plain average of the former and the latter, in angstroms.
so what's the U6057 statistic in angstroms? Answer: 5973.9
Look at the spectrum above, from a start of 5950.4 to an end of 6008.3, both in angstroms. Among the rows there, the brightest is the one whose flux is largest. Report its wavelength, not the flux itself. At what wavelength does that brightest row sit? 5965.54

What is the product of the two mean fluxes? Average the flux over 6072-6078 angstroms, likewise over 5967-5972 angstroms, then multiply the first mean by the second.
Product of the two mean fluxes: 228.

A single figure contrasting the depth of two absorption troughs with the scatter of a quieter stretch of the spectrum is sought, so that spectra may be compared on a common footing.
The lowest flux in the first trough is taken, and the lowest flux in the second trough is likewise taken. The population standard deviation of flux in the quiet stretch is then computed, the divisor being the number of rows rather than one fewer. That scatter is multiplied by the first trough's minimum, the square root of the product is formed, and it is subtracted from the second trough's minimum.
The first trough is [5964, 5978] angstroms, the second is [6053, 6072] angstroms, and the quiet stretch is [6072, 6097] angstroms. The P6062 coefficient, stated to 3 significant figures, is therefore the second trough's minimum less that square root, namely 12.8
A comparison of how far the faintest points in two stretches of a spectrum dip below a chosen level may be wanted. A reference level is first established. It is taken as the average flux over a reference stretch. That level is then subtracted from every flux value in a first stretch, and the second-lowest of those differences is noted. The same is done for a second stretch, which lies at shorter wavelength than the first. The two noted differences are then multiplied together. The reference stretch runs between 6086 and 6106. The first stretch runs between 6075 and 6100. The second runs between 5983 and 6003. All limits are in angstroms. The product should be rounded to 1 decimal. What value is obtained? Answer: 0.1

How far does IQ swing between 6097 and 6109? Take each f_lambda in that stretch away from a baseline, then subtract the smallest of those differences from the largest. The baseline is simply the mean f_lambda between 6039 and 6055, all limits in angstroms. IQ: 0.14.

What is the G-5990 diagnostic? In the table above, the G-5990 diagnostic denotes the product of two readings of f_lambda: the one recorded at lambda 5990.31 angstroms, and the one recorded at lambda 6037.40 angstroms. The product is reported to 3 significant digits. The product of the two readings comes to 210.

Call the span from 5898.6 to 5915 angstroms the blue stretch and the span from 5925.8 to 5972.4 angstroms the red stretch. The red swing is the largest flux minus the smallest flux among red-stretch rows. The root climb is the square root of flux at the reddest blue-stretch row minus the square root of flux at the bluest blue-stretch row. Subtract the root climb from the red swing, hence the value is 0.74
